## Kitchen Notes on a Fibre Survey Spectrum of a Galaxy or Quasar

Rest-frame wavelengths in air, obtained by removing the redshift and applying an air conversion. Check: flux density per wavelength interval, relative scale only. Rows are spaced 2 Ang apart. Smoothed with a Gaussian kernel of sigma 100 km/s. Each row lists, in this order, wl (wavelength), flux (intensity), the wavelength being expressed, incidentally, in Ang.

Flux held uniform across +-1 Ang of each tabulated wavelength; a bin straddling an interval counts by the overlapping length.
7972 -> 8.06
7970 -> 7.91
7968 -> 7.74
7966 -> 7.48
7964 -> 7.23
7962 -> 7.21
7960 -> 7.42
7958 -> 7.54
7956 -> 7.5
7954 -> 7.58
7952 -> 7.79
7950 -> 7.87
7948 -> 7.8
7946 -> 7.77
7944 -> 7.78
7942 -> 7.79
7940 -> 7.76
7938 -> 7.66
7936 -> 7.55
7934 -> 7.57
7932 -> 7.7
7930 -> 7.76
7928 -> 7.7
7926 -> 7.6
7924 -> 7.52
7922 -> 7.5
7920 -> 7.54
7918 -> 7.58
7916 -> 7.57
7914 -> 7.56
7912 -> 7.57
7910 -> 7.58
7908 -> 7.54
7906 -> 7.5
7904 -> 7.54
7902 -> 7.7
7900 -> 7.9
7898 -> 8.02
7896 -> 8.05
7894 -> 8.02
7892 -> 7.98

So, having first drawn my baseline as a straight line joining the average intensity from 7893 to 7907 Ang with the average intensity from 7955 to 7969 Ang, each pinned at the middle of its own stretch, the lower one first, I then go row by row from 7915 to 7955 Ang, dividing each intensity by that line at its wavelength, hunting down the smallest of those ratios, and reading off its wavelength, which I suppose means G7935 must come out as 7922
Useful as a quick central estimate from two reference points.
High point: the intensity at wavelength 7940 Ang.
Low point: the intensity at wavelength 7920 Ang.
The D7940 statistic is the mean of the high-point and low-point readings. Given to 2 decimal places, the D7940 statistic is 7.65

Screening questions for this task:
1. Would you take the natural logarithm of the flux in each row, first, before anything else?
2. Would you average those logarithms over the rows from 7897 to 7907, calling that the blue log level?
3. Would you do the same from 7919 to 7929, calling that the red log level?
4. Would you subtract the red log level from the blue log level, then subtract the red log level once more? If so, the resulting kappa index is -2.00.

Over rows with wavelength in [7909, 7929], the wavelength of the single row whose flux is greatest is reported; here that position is 7928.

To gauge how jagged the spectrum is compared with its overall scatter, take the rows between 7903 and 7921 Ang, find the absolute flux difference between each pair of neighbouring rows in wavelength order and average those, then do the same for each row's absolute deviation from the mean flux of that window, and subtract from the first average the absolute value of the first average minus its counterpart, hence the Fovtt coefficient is 0.021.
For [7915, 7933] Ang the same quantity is 0.028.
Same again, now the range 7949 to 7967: 0.091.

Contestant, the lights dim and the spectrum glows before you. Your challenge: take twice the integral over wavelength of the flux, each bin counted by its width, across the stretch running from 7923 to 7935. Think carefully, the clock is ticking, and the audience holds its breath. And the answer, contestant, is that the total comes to 183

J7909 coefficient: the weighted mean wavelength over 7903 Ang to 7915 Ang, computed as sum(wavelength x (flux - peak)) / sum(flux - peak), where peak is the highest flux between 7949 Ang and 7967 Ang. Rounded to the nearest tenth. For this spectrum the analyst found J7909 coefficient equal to 7908.8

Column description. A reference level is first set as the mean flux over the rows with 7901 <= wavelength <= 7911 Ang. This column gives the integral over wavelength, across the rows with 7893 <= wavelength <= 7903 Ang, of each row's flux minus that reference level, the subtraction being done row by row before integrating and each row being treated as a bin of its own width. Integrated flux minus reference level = 3.7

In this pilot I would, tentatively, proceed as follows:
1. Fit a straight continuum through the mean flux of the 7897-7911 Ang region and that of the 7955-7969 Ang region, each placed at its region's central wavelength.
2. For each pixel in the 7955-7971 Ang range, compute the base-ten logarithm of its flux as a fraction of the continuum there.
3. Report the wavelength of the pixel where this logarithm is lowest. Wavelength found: 7962 Ang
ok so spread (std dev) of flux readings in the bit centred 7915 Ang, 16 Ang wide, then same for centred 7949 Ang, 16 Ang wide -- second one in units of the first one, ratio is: 4.6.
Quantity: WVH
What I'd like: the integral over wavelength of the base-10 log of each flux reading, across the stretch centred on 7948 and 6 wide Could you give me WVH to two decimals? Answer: 5.36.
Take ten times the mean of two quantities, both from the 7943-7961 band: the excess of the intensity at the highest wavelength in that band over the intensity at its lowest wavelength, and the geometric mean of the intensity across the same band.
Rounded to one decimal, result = 36.6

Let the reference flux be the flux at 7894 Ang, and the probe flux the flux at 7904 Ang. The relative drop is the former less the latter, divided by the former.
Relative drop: 0.06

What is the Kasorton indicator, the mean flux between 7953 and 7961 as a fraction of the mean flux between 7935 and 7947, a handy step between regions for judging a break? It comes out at 0.97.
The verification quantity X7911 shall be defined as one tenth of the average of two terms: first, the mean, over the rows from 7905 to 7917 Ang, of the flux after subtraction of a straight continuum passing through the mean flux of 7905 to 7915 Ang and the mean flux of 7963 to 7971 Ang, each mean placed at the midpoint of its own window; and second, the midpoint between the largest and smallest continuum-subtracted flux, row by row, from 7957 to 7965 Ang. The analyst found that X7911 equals -0.0104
